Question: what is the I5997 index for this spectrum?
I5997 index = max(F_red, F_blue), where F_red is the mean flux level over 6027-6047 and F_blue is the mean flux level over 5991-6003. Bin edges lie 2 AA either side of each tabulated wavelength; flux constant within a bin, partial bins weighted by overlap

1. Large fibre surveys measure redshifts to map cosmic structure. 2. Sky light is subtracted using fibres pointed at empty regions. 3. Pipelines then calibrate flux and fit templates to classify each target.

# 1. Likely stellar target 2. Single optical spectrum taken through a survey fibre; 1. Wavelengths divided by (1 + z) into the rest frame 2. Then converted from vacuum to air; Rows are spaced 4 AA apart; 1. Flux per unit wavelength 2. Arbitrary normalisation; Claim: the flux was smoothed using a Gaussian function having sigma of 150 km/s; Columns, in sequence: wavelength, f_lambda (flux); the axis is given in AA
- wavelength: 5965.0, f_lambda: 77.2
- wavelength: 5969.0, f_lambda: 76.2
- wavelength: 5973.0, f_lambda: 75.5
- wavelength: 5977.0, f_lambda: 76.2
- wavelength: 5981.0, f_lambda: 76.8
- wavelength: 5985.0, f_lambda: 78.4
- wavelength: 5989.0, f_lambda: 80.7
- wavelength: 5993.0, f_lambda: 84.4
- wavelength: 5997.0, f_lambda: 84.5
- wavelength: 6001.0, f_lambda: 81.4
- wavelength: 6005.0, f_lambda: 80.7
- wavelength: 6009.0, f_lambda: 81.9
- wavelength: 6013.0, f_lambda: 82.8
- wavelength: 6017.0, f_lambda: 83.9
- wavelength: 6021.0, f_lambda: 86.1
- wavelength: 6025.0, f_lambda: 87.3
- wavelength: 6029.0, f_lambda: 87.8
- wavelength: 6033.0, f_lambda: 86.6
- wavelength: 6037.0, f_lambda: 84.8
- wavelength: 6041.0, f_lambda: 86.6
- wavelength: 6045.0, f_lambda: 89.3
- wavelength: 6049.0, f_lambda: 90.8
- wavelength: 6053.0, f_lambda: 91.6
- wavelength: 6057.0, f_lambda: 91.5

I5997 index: 87.0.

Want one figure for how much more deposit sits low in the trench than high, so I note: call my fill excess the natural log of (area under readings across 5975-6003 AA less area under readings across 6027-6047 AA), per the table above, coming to 6.2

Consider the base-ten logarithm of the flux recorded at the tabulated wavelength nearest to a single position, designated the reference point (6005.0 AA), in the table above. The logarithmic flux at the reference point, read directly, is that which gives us 1.91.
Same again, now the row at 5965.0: 1.89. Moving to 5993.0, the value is 1.93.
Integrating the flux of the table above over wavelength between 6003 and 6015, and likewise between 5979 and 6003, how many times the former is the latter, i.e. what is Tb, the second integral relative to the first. 2.0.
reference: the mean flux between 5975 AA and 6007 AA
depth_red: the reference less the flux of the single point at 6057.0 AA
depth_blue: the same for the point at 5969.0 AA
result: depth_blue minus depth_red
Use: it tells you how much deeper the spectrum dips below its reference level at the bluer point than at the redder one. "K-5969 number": 15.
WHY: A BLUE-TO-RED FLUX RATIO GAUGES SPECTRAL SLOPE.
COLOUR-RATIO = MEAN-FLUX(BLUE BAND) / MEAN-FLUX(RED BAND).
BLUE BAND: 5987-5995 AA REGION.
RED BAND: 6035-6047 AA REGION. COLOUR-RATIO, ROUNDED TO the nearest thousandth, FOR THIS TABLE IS 0.950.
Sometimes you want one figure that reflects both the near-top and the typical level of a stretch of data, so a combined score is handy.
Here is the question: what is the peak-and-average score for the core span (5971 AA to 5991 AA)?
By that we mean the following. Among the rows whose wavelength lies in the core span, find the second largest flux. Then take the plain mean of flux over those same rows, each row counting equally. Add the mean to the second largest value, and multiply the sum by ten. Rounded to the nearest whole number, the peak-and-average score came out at 1559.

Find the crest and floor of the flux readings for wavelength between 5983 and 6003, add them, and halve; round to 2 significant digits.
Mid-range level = 81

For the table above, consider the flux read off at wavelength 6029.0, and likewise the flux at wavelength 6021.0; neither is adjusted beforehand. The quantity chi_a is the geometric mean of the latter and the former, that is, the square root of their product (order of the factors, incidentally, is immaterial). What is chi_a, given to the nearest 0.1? 86.9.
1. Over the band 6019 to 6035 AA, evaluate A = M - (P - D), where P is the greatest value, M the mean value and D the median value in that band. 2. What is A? 86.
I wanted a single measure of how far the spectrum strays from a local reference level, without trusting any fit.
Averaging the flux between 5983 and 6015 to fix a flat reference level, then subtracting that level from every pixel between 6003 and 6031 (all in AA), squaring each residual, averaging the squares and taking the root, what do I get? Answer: 3.6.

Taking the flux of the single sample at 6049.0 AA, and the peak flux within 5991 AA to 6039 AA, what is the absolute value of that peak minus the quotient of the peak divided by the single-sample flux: 86.8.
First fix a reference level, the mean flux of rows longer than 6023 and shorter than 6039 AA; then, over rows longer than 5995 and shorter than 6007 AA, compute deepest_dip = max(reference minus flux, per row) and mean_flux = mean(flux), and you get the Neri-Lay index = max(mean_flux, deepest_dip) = 82.2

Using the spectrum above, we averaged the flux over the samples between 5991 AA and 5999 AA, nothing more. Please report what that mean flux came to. 84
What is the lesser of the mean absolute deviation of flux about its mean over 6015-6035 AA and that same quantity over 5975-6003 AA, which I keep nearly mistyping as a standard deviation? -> 1.1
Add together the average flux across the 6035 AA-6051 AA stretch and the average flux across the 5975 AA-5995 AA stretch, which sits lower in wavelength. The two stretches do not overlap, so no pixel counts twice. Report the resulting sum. 167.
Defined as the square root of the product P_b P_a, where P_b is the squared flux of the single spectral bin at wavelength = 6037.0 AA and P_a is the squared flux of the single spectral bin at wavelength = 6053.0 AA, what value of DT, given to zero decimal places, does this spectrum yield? 7768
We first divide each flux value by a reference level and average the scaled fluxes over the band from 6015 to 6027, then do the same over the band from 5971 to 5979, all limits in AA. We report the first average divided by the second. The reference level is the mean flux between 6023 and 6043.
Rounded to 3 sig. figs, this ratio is 1.13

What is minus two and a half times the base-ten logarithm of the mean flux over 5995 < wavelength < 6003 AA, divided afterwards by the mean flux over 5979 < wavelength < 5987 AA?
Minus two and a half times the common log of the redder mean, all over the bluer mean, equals -0.062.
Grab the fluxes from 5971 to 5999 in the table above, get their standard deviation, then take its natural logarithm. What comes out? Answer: 1.3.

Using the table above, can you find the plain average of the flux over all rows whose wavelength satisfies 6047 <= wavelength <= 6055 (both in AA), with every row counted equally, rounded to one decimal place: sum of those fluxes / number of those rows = 91.2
